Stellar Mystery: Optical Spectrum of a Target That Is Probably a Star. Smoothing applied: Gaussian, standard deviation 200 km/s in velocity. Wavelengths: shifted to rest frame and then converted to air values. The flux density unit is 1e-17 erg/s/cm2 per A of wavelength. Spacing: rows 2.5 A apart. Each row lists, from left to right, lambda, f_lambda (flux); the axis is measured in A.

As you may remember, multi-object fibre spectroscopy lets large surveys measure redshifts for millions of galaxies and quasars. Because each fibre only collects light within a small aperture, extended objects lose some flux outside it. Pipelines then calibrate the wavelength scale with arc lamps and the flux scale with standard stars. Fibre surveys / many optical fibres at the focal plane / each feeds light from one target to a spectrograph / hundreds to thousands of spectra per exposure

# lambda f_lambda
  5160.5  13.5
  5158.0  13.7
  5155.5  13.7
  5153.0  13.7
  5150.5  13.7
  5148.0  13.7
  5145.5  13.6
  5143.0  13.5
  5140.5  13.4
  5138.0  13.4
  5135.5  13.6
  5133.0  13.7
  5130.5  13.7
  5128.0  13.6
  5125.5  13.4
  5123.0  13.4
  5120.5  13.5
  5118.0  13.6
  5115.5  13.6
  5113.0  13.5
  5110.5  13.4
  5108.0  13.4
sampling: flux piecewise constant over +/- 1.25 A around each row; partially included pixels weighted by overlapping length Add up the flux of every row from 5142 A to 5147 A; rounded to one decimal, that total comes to 27.1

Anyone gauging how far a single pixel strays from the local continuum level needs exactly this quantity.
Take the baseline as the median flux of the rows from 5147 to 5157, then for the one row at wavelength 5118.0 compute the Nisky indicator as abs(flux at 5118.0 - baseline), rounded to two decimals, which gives 0.10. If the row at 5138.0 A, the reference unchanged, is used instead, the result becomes 0.30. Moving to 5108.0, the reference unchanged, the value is 0.30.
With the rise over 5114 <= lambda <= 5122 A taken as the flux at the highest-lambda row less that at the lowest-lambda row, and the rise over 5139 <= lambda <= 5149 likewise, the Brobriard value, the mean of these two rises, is 0.10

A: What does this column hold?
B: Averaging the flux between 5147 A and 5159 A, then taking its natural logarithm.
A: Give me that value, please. 2.62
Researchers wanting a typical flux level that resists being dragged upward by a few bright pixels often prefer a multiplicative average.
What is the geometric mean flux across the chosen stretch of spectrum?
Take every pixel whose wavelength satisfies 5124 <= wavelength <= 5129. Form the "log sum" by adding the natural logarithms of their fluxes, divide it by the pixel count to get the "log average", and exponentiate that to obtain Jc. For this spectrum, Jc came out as 13.5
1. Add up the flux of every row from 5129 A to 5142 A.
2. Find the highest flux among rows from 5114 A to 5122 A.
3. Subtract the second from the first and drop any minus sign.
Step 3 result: 54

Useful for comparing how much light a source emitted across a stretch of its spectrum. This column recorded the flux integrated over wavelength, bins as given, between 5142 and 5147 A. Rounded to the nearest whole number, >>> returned 68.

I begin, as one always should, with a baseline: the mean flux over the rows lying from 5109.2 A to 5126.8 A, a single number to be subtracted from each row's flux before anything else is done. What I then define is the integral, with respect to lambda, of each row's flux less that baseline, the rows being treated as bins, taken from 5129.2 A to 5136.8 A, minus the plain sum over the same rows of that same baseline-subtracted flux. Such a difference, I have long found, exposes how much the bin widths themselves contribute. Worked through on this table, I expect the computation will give 0.8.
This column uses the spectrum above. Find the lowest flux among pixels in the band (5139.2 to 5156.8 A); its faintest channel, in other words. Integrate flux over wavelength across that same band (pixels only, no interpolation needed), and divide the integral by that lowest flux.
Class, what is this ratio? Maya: 18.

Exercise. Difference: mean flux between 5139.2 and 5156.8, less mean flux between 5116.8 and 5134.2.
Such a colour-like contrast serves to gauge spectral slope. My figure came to 0.057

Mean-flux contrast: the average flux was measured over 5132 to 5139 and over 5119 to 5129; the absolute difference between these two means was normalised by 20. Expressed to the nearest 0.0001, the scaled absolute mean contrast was 0.0046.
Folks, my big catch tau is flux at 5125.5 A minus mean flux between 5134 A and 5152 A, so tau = -0.16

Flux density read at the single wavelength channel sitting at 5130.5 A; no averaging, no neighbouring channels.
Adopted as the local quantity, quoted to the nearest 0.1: 13.7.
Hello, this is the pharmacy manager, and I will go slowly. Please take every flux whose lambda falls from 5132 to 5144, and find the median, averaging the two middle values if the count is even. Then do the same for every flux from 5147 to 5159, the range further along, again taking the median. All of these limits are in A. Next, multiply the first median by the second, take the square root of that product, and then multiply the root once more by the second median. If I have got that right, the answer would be 186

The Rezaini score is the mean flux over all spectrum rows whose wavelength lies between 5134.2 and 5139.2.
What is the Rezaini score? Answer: 13.5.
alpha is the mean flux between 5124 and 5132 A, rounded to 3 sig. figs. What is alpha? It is 13.6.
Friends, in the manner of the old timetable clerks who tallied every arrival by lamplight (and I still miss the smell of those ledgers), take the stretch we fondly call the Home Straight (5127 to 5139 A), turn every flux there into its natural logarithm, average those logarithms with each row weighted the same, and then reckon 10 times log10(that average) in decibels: 4.17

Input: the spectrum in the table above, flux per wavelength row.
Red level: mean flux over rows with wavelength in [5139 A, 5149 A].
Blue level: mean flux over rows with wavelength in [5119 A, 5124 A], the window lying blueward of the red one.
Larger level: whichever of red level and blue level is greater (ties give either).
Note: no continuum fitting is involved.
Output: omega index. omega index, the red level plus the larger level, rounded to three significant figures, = 27.1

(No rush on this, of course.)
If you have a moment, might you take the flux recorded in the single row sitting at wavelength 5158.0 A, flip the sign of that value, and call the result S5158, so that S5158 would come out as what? -13.7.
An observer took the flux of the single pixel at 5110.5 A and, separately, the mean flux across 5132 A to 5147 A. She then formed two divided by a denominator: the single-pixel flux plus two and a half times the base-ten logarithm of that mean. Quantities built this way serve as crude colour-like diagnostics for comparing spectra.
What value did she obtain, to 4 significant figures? 0.1232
